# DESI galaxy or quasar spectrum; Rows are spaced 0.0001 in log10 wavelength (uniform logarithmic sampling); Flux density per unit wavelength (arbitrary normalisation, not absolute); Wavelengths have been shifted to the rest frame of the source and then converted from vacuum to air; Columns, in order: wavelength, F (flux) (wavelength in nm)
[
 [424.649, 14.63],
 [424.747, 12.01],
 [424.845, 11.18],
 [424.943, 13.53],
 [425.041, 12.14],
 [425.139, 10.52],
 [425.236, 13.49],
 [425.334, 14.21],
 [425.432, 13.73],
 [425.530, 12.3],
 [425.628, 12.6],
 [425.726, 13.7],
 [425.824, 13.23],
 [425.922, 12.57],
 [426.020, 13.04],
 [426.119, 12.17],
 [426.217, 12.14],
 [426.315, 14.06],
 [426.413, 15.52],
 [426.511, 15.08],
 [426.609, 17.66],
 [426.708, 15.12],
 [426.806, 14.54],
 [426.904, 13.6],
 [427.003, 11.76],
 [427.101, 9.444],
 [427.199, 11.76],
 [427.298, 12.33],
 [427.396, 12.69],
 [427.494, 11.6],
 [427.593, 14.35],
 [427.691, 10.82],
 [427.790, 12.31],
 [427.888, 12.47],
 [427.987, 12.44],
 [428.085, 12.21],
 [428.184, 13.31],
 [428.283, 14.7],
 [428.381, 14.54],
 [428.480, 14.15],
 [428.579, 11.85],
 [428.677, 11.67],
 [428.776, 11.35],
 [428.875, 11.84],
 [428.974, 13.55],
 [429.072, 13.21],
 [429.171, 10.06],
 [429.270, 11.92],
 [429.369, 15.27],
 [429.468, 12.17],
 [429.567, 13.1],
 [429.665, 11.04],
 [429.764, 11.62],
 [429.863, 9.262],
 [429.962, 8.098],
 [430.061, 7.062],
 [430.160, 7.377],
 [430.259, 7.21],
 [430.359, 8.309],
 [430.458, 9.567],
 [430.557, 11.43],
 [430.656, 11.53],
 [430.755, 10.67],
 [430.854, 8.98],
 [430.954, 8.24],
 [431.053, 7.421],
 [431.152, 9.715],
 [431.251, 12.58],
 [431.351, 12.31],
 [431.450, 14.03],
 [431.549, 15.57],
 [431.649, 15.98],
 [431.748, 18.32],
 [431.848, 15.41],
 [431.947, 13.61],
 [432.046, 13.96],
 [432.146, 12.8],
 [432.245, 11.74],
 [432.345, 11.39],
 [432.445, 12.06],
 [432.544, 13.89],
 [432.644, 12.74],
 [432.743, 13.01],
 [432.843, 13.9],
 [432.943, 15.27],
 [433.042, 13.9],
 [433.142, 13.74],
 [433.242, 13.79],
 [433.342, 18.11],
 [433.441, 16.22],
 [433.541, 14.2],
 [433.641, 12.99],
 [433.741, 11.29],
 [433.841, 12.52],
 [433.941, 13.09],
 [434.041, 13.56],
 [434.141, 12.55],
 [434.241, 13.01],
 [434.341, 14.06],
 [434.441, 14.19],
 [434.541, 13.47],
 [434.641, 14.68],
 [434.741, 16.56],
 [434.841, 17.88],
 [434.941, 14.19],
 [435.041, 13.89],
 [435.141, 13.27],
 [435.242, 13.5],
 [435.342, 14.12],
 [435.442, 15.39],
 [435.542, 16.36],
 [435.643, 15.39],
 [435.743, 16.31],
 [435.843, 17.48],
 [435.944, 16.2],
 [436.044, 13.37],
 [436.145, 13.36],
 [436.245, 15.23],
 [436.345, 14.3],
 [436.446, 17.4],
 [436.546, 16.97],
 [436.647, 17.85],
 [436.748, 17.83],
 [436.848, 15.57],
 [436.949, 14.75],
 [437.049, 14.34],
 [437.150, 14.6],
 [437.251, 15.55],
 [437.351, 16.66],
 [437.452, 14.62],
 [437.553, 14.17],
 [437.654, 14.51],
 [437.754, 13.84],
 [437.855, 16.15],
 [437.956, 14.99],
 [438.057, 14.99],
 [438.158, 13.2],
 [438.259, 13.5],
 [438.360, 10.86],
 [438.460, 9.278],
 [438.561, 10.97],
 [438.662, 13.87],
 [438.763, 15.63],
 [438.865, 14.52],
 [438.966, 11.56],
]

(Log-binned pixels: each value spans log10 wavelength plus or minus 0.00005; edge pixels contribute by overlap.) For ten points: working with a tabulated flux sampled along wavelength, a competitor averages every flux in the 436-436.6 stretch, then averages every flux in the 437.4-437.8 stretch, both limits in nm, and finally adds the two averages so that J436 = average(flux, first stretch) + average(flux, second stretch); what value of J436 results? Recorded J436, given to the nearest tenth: 29.4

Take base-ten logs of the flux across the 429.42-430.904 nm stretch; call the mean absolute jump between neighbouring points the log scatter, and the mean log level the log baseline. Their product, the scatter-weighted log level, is 0.0482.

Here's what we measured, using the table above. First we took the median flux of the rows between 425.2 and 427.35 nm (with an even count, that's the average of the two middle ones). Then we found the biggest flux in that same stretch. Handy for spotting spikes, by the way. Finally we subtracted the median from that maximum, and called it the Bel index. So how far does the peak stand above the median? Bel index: 4.3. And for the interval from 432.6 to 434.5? 4.4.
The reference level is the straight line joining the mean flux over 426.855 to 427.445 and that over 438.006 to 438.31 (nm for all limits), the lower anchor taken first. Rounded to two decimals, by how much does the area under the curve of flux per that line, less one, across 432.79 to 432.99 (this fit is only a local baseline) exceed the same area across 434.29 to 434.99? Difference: -0.07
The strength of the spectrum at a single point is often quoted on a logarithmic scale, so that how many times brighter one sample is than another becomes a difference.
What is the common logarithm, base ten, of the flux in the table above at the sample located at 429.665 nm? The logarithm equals 1.04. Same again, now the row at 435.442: 1.19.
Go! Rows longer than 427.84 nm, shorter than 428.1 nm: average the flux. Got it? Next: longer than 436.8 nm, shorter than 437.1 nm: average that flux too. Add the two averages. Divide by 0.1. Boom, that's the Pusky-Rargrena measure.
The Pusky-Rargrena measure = 273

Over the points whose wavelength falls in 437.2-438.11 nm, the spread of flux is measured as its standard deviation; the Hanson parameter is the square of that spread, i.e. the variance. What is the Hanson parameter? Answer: 0.8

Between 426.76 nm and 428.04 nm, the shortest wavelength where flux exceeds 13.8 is 426.806 nm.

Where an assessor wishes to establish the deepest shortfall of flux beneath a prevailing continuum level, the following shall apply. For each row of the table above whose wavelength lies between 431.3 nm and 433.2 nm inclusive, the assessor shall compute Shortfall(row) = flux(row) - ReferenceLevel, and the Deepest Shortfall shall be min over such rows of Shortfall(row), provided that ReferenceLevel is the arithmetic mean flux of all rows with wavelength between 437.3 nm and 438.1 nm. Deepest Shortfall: -3.6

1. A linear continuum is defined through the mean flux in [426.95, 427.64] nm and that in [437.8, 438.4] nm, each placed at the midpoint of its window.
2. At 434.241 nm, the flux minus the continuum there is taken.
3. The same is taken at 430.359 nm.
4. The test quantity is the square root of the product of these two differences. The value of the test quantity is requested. 1.0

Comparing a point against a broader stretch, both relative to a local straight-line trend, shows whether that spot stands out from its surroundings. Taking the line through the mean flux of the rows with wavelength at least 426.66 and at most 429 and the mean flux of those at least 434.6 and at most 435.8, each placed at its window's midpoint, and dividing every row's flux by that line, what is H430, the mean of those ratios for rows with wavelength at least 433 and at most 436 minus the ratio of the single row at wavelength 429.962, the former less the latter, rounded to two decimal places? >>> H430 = 0.37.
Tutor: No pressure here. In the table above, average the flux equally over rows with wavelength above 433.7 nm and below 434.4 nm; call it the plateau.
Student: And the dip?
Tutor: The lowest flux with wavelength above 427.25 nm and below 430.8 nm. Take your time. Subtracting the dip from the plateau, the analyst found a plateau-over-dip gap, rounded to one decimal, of 5.8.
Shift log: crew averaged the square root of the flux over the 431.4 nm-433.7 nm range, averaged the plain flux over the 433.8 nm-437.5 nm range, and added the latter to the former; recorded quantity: 18.7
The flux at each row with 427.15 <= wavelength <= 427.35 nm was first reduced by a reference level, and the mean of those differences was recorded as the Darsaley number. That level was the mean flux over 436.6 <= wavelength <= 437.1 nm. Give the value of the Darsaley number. -4.0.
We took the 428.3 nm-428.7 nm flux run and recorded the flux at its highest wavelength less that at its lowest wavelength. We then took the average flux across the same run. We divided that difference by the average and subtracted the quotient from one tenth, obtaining 0.3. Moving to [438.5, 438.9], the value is -0.2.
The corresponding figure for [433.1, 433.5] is -0.1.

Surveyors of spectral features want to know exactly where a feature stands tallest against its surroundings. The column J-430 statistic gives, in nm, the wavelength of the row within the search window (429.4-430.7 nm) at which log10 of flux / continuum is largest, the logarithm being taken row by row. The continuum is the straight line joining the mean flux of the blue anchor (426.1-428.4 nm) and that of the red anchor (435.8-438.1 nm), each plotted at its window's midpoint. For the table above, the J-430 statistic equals 429.567 nm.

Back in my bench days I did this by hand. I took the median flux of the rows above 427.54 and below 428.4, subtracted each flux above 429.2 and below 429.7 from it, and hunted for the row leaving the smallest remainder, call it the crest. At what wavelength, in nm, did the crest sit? 429.369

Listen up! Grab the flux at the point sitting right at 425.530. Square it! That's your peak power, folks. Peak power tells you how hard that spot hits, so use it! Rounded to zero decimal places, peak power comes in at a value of 151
